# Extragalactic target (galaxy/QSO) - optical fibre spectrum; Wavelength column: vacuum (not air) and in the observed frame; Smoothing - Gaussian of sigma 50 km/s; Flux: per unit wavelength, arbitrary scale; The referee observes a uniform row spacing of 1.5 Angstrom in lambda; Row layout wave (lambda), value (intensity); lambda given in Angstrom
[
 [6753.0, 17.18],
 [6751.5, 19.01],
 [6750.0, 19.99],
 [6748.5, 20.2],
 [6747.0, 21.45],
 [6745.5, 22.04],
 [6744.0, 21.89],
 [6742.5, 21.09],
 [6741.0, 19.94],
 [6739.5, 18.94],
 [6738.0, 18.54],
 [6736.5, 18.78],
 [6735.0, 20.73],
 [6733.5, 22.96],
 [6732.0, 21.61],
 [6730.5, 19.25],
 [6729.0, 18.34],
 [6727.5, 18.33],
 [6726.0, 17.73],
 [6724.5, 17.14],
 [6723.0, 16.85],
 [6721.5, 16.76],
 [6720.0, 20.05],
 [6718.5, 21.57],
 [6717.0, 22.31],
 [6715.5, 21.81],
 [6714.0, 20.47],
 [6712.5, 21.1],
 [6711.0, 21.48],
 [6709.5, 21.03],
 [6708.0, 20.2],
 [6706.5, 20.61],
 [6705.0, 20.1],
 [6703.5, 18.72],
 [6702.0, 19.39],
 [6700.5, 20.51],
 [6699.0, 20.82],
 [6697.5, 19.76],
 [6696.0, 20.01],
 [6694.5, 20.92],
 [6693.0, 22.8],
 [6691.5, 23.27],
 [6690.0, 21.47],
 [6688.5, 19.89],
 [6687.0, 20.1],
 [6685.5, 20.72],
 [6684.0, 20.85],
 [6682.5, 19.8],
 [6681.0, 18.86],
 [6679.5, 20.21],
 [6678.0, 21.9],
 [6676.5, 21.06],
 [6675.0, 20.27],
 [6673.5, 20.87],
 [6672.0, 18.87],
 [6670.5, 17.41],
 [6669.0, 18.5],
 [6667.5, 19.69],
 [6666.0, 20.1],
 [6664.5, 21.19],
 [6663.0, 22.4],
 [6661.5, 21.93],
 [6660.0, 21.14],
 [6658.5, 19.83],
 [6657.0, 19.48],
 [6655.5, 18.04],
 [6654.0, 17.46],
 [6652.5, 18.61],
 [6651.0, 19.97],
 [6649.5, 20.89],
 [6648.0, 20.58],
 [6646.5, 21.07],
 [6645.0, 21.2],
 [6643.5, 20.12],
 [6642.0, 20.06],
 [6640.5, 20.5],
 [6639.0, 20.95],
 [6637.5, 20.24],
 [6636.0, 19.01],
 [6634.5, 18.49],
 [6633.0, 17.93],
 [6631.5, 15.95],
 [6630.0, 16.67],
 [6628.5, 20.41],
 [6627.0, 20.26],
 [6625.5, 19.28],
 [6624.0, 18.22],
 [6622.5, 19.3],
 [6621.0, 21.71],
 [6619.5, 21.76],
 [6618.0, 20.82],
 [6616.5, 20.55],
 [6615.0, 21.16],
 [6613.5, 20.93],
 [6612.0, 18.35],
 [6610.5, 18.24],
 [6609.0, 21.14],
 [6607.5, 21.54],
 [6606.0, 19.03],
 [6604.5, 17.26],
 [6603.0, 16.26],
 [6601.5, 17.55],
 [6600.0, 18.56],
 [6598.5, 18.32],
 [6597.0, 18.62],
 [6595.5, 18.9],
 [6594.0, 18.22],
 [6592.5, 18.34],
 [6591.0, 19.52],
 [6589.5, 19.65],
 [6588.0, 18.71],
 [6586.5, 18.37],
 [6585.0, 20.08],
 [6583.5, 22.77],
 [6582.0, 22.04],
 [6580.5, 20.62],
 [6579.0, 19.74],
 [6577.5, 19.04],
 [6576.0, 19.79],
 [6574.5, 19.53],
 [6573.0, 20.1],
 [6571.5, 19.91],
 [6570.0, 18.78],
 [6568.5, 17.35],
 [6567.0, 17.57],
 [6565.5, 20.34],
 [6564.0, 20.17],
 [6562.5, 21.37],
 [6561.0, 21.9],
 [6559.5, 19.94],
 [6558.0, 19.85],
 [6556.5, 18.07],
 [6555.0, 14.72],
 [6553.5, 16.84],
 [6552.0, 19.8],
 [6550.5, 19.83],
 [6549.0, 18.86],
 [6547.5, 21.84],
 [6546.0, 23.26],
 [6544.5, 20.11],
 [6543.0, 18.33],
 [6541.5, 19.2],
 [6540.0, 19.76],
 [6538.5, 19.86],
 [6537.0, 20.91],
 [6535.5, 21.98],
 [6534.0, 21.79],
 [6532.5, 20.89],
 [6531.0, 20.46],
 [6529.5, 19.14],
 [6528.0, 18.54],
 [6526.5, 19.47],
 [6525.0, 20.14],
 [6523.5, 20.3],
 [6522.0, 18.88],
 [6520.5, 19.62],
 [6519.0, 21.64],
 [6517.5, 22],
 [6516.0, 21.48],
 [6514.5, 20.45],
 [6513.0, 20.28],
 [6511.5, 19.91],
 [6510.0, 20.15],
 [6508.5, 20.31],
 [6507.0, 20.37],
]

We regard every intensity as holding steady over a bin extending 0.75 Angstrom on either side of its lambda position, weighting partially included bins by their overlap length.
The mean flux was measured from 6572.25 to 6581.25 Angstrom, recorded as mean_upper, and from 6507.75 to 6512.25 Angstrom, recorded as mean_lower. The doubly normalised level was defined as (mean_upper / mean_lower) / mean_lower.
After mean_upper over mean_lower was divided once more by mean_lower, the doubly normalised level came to 0.049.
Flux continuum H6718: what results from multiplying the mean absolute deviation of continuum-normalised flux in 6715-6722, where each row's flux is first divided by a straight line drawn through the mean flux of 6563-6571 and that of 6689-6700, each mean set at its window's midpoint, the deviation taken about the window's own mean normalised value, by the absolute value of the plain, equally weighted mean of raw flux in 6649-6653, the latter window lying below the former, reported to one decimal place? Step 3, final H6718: 1.6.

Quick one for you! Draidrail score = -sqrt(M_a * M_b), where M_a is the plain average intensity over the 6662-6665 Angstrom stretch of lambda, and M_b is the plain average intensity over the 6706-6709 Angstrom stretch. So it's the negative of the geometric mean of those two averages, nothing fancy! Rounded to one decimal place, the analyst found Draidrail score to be -21.1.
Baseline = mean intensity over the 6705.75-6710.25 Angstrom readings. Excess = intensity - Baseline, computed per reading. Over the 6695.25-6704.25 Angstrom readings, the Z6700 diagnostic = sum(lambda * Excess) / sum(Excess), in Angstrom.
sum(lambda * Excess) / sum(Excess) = 6701.1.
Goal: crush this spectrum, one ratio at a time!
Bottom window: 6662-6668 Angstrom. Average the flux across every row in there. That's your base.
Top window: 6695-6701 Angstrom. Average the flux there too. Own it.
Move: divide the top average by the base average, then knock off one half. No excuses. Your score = 0.47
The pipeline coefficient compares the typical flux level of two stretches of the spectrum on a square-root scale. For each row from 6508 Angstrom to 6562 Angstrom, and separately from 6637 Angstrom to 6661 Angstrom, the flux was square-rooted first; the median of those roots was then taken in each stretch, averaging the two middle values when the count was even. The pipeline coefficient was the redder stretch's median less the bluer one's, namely 0.017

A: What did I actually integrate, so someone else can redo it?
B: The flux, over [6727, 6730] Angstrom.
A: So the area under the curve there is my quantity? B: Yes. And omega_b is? 55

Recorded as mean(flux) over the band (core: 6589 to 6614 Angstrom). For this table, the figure 18.8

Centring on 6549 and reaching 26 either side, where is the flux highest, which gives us 6546.0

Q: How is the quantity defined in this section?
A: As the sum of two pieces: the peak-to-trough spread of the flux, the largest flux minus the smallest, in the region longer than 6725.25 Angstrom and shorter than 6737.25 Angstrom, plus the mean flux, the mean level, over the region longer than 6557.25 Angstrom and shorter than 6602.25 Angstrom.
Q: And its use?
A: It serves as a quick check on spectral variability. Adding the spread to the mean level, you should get 24.8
